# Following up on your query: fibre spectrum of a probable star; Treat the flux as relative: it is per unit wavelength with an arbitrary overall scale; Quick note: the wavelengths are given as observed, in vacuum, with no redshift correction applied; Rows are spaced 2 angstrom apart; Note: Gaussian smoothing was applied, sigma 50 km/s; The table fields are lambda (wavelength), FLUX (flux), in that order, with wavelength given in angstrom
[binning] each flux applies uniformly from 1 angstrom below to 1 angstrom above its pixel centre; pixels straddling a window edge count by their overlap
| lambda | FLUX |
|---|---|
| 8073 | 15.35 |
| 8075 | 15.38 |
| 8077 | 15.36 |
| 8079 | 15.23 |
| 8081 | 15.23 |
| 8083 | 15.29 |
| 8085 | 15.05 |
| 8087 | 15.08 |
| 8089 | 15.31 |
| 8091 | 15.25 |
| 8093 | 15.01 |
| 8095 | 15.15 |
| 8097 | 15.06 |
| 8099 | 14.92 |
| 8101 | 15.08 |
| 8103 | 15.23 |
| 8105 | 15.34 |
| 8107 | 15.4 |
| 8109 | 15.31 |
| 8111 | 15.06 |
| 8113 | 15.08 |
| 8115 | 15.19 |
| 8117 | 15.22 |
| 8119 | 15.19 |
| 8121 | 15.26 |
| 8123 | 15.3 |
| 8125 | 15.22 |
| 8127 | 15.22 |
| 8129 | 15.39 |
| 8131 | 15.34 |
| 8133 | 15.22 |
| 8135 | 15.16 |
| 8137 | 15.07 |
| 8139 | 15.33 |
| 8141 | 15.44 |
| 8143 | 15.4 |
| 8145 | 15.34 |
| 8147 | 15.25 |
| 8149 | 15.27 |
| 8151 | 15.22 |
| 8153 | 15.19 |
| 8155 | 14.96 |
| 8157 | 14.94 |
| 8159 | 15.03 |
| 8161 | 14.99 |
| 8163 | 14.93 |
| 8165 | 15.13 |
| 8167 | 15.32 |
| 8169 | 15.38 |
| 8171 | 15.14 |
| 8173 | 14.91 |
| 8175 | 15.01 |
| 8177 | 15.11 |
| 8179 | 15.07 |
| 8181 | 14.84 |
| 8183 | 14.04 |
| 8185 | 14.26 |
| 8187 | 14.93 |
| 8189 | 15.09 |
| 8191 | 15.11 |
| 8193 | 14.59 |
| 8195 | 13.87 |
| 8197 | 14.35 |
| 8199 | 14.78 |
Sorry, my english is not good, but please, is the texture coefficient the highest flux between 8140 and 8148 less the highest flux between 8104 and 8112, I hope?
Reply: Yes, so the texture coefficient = 0.0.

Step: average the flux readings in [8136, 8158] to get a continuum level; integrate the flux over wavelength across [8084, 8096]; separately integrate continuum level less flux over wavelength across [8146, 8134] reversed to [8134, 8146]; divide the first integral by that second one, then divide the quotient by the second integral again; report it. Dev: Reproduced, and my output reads 251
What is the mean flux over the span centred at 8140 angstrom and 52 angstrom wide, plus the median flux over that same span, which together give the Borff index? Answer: 30.4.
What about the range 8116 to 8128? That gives 30.5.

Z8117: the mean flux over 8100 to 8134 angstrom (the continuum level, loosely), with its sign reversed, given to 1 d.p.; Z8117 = -15.2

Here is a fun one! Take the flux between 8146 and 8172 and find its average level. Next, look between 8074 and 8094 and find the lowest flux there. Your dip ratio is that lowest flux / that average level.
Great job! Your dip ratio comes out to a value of 0.99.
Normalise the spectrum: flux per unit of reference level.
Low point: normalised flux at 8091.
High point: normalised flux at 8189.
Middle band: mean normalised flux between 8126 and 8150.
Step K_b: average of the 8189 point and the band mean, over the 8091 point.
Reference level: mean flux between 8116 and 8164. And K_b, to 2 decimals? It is 1.00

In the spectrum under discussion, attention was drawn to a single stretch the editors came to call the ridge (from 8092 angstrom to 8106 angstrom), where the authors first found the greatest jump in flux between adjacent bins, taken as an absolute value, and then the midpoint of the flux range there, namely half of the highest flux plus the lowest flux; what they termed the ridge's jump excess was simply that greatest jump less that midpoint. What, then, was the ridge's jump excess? -15.0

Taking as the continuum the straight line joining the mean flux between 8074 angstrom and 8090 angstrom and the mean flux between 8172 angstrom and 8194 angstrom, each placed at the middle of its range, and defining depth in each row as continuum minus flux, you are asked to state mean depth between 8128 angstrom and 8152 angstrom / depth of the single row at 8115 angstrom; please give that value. 3.3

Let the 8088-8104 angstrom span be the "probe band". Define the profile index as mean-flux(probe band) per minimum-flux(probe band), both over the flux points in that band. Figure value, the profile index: 1.01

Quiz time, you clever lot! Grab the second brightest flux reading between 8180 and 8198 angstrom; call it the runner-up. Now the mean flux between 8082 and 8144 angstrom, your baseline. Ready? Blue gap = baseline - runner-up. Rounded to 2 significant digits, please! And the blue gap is 0.12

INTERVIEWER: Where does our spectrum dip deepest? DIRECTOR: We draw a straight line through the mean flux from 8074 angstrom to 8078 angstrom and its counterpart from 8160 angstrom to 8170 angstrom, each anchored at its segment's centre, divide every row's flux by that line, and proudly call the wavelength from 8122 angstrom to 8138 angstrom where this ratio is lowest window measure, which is 8137 angstrom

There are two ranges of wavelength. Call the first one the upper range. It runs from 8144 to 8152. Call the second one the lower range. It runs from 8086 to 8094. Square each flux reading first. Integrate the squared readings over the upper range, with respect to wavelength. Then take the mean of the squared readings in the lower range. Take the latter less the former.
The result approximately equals -1635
